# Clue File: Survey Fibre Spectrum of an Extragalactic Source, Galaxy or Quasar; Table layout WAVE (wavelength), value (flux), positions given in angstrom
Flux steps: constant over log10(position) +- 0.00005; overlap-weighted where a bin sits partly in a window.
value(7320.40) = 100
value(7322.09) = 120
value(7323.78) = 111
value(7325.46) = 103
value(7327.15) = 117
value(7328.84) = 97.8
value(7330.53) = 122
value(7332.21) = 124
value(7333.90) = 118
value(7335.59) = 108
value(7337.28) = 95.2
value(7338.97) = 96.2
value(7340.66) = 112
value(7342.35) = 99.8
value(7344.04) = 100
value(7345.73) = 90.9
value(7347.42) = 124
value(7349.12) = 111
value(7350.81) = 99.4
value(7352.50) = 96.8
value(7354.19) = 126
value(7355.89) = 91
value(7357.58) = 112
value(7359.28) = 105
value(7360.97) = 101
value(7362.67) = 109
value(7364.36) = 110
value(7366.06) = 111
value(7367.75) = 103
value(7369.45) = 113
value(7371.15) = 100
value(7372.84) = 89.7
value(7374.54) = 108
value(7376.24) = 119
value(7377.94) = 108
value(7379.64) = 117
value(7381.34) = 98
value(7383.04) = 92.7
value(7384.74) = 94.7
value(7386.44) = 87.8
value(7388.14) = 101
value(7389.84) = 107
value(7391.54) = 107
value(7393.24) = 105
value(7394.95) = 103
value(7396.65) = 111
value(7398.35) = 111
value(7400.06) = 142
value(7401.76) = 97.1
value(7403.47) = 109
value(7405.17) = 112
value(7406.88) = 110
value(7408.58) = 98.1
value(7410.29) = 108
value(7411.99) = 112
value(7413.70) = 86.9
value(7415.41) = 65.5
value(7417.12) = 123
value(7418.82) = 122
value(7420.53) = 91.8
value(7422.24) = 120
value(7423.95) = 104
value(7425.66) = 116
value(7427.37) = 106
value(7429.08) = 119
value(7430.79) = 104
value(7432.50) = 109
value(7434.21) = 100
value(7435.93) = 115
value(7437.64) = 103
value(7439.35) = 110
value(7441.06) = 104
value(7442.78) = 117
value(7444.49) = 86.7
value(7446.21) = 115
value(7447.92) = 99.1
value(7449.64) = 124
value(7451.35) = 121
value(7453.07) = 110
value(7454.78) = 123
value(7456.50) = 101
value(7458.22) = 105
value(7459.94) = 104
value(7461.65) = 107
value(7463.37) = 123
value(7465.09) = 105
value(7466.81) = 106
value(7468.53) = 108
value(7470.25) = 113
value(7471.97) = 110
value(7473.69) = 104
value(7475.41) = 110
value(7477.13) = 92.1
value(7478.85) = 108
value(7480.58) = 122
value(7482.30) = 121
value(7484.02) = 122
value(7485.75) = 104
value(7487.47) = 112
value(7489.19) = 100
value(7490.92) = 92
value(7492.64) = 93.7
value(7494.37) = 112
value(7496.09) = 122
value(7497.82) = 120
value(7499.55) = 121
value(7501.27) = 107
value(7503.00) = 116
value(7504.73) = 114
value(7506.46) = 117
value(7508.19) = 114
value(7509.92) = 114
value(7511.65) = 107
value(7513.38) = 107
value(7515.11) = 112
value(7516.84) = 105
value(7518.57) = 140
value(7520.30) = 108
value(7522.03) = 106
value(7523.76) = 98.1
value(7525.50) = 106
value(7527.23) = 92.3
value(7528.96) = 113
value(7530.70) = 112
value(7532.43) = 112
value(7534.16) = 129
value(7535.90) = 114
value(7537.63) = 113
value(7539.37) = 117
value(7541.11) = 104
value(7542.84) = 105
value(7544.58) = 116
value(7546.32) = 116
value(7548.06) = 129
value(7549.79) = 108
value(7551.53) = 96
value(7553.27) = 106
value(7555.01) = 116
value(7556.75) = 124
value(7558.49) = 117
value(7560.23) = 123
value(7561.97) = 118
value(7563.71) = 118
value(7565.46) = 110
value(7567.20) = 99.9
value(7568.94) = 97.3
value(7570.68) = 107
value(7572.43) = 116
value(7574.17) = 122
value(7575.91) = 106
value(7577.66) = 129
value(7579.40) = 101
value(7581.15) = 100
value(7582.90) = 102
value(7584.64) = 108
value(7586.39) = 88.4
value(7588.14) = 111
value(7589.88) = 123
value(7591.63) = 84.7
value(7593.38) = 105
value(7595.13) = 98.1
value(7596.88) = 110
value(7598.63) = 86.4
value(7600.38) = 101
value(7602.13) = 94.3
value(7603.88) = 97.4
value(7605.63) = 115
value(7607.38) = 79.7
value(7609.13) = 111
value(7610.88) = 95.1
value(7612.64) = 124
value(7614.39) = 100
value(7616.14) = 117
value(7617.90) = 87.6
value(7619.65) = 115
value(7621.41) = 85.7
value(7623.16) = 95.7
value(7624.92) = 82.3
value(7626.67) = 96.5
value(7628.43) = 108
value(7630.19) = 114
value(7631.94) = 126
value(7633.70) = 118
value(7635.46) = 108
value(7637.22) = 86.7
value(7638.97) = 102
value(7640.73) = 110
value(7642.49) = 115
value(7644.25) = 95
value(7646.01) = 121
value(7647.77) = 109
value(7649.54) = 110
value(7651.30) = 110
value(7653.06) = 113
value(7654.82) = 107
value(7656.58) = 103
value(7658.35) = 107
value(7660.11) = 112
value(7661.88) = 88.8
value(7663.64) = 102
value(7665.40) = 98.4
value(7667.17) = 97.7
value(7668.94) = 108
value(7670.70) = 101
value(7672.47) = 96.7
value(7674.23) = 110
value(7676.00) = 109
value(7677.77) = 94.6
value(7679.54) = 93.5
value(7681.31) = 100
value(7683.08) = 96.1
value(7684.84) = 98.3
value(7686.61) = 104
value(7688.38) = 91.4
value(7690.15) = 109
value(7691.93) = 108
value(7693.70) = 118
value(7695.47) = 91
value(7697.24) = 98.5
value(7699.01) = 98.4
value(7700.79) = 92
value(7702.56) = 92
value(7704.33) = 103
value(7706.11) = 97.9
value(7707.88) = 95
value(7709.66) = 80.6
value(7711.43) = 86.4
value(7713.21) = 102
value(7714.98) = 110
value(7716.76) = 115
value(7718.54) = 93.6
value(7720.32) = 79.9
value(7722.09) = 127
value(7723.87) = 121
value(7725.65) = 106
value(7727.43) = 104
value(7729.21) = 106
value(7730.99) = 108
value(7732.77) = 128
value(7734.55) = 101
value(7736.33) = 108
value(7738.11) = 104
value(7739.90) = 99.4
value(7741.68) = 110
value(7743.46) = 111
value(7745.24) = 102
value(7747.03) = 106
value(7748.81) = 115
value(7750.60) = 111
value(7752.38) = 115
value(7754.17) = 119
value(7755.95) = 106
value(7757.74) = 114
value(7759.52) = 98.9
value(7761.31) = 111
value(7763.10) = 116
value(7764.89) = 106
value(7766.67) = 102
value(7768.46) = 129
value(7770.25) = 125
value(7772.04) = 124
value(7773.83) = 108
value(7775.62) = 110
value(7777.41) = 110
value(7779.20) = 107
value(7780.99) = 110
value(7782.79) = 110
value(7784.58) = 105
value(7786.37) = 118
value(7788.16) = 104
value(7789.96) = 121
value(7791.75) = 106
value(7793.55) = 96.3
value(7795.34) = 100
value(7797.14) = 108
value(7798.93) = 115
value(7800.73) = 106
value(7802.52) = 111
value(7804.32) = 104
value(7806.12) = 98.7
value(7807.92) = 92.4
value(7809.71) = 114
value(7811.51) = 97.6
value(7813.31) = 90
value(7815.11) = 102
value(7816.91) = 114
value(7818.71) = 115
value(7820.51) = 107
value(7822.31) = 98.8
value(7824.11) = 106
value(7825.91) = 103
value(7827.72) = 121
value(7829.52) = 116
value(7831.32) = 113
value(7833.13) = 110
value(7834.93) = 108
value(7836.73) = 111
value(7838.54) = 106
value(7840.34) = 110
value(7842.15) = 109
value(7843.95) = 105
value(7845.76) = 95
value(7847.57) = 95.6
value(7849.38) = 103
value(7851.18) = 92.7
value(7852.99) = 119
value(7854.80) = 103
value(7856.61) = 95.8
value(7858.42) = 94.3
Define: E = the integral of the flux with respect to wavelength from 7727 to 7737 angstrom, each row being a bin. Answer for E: 1094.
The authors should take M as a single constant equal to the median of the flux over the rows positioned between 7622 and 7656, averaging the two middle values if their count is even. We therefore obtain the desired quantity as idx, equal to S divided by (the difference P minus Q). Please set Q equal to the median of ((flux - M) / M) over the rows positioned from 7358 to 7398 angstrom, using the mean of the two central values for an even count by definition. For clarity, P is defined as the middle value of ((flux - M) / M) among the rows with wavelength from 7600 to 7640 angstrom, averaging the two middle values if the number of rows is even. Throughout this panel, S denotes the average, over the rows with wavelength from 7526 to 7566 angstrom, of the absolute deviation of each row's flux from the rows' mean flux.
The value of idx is -180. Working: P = -0.07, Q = -0.037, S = 6.6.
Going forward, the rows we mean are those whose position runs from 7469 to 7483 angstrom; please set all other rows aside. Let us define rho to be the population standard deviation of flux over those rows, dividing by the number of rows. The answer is 8.9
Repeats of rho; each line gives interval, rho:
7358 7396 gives 7.9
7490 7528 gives 10.7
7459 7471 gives 6.2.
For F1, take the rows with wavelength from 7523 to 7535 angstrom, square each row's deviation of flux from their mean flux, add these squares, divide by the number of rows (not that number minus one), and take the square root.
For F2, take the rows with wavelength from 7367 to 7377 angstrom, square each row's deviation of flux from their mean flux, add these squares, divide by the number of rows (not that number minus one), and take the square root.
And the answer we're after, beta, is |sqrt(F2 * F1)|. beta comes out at 10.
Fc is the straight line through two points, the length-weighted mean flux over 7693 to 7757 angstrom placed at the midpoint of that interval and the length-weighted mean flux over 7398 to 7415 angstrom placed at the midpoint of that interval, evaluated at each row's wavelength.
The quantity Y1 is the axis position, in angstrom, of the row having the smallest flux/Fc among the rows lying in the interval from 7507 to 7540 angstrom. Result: 7527.23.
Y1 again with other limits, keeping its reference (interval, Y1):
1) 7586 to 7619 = 7607.38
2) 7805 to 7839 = 7813.31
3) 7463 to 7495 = 7477.13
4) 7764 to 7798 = 7793.55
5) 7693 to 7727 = 7720.32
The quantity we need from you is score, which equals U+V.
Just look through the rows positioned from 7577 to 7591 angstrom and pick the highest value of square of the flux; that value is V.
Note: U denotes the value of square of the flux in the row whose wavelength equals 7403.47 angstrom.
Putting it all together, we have 28522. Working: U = 11881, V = 16641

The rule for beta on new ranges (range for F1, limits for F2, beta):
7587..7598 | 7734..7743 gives 7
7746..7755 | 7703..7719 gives 7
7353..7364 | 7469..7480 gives 9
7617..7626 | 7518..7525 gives 14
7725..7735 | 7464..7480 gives 7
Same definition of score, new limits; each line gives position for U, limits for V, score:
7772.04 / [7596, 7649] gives 31252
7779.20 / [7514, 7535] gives 31049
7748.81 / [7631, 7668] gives 29101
